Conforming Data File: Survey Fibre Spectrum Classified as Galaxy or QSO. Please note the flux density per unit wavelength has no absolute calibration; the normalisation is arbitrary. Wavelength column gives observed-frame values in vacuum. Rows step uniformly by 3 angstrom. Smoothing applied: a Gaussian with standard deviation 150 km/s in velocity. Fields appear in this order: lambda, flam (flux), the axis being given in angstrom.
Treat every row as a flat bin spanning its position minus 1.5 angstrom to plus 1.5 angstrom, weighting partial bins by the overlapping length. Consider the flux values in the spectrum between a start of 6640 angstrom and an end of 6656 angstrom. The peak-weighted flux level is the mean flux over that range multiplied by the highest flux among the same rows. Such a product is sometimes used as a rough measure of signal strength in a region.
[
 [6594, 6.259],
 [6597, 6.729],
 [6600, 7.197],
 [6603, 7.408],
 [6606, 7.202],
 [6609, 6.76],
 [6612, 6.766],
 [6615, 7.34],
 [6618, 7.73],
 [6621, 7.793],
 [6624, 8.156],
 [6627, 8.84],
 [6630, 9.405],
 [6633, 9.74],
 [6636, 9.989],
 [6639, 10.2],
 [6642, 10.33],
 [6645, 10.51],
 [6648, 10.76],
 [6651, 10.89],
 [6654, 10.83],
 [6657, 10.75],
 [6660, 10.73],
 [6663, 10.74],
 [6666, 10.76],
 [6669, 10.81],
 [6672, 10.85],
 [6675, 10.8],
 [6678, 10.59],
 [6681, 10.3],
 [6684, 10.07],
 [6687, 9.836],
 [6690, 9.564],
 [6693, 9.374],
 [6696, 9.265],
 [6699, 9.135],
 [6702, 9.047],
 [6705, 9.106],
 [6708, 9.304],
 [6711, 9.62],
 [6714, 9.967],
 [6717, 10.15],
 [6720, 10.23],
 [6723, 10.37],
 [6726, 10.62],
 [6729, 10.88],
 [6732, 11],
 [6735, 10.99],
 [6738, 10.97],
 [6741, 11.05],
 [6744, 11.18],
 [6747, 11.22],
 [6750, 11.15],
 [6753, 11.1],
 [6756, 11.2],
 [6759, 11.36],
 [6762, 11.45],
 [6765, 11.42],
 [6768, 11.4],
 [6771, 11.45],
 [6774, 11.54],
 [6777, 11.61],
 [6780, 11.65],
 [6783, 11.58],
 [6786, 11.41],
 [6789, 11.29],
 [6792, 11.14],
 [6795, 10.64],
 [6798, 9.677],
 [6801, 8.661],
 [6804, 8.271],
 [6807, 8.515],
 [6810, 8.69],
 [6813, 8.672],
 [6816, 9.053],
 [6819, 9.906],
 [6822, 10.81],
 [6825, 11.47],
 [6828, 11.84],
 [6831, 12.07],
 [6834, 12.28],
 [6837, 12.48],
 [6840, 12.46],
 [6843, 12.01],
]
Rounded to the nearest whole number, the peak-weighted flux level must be 116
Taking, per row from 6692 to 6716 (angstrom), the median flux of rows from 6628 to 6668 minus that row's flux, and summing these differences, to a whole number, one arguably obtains 11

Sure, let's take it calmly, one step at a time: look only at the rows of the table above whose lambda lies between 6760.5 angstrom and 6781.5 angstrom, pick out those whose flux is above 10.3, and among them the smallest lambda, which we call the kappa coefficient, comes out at 6762 angstrom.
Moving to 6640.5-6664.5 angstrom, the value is 6642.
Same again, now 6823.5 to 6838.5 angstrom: 6825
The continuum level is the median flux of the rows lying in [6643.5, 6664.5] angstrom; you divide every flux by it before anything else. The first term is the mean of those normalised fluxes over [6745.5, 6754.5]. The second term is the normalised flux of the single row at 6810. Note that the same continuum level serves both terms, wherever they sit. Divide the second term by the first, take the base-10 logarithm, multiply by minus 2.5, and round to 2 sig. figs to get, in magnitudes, 0.27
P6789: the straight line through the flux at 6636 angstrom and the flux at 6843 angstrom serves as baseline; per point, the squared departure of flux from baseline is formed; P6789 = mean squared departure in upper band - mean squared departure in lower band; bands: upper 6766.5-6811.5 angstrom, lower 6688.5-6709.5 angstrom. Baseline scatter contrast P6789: 1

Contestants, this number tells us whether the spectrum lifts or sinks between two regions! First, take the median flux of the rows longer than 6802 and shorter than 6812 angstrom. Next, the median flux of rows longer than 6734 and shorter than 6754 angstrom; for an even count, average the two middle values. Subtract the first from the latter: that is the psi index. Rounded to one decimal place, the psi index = 2.6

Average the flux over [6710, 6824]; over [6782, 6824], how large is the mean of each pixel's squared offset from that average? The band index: 1.9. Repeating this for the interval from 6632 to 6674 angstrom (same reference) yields 0.1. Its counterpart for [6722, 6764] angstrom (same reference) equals 0.3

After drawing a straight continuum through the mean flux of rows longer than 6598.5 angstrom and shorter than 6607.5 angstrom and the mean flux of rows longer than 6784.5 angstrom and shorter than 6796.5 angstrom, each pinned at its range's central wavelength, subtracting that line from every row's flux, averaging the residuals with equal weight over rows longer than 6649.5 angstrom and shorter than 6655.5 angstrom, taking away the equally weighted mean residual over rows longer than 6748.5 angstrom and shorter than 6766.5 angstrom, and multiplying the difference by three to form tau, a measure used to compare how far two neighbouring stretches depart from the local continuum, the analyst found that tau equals 5.2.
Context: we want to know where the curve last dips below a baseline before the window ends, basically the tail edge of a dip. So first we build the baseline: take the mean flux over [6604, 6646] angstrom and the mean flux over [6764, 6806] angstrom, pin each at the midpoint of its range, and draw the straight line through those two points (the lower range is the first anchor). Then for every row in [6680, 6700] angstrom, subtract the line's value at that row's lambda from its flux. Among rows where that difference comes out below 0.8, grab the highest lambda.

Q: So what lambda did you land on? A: 6699 angstrom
